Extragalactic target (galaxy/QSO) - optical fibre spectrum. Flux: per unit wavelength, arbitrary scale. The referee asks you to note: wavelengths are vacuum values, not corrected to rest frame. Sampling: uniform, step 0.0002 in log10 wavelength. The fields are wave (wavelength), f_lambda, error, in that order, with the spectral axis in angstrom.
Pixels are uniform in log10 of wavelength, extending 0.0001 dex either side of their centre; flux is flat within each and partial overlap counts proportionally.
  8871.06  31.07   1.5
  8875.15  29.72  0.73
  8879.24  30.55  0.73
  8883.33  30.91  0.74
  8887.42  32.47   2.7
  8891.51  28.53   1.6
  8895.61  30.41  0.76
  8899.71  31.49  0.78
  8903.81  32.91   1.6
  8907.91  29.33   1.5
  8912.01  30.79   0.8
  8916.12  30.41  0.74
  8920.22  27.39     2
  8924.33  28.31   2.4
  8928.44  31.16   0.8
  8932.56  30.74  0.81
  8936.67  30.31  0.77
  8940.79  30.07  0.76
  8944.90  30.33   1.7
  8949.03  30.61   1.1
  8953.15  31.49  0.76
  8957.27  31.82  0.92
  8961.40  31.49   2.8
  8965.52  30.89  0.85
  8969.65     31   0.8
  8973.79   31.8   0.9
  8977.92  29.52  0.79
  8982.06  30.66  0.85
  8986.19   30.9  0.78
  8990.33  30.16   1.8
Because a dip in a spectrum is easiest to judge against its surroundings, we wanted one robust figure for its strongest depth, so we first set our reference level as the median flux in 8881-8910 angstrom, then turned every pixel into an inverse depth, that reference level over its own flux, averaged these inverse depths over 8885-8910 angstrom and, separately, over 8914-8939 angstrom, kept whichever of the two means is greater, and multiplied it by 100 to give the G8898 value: 104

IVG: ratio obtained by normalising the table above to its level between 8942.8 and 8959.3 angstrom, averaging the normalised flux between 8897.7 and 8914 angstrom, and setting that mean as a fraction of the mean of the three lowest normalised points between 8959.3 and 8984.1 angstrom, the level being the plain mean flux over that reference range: 1.03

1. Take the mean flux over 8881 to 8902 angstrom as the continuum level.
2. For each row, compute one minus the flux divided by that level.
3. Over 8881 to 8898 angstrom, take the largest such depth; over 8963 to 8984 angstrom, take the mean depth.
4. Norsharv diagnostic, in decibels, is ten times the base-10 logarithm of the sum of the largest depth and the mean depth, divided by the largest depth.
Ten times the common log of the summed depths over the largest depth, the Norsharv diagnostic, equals 0.0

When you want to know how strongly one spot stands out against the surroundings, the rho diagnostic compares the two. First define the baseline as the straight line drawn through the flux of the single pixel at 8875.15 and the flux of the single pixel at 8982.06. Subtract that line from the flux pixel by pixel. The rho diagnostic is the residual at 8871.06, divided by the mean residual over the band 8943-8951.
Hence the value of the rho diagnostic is 12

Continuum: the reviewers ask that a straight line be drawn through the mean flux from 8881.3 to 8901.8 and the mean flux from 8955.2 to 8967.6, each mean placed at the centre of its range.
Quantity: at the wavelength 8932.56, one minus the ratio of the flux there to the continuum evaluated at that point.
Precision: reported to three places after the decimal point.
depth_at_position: 0.013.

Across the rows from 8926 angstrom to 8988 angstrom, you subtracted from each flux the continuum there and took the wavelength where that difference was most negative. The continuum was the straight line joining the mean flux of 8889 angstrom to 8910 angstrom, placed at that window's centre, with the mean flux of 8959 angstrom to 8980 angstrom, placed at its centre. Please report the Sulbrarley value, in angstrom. 8977.92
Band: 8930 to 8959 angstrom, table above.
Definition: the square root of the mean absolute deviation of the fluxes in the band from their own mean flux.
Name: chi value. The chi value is 0.71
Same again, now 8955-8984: 0.76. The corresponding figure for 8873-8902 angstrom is 0.94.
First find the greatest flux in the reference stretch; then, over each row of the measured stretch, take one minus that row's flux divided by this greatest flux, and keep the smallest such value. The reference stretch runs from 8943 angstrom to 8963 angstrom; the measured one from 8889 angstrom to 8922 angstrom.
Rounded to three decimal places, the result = -0.034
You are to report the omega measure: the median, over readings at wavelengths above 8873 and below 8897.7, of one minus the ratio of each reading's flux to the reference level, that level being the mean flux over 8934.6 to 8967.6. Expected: 0.013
